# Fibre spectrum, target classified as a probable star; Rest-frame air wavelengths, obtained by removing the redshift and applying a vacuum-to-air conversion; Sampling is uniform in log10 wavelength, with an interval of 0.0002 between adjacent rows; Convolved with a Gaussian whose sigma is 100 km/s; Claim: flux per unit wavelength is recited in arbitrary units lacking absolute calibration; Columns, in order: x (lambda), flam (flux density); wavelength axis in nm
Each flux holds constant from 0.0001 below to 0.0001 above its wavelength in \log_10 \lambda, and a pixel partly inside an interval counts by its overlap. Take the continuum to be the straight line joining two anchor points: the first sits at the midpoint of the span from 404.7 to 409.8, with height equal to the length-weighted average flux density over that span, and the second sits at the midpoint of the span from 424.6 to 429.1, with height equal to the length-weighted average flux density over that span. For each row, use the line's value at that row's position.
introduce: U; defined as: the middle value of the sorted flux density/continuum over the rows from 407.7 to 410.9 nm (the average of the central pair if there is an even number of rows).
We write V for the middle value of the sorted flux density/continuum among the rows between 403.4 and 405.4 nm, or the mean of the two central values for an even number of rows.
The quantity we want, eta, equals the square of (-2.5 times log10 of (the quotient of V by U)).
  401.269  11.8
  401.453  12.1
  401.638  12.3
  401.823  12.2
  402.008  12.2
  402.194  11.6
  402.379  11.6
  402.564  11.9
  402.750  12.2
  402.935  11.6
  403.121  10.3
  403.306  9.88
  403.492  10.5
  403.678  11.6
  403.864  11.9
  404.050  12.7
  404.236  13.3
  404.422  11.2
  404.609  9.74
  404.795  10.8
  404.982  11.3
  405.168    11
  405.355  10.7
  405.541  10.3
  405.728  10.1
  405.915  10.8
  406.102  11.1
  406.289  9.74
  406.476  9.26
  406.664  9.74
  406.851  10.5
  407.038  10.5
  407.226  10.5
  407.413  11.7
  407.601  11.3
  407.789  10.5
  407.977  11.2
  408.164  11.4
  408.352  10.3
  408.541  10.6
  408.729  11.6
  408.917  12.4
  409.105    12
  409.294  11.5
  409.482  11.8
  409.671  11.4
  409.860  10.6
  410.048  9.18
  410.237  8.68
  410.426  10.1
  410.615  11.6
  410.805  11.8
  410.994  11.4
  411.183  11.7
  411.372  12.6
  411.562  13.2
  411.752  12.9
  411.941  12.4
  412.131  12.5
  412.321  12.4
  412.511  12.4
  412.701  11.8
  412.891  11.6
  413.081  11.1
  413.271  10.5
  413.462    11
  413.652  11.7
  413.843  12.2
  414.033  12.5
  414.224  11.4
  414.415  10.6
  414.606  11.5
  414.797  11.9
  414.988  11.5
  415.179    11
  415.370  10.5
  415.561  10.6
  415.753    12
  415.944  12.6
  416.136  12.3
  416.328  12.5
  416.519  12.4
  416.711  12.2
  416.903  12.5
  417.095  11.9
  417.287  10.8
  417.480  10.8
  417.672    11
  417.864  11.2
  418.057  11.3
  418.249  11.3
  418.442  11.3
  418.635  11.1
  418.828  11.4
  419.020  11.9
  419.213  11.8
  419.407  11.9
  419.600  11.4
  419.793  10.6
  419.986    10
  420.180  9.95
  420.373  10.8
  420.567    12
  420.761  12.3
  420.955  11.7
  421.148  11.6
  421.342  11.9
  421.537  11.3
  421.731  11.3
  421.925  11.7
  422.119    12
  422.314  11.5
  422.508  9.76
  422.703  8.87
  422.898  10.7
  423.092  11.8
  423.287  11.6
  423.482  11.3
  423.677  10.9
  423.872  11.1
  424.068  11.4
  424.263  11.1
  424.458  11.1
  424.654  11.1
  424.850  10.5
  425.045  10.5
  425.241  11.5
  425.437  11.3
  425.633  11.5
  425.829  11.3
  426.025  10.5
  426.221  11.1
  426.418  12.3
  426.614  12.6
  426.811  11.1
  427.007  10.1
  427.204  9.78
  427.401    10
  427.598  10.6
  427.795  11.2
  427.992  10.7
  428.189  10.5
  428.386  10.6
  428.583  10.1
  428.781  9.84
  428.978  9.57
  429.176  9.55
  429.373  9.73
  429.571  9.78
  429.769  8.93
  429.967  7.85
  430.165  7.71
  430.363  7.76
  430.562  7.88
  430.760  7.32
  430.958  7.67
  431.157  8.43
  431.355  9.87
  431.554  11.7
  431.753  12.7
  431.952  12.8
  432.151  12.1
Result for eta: 0.000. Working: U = 1.05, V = 1.03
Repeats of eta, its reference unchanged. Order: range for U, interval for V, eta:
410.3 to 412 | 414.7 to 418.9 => 0.001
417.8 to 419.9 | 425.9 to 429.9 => 0.009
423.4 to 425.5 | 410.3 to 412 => 0.003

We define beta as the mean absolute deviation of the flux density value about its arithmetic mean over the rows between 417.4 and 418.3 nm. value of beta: 0.2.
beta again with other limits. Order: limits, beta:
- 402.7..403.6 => 0.8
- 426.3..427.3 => 1.0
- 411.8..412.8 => 0.2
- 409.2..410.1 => 0.8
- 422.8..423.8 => 0.4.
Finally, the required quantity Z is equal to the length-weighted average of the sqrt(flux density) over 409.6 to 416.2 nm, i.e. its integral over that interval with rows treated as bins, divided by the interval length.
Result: 3.39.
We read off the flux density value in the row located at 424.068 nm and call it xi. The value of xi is 11.4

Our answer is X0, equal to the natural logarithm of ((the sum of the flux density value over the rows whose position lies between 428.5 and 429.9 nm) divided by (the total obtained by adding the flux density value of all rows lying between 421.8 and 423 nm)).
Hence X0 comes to 0.0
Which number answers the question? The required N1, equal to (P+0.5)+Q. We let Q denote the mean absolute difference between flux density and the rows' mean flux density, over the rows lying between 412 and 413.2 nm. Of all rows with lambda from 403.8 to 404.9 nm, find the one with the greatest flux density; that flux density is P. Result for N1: 14.27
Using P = 13.3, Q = 0.5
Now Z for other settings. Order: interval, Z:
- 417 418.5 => 3.35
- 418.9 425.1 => 3.34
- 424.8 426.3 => 3.32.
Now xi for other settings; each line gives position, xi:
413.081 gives 11.1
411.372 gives 12.6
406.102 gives 11.1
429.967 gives 7.85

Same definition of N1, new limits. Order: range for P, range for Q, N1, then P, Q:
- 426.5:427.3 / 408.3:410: 13.67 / 12.6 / 0.6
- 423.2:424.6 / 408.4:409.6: 12.52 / 11.6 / 0.4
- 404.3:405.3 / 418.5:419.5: 12.10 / 11.3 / 0.3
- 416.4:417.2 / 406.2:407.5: 13.60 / 12.5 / 0.6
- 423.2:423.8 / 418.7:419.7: 12.32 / 11.6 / 0.2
